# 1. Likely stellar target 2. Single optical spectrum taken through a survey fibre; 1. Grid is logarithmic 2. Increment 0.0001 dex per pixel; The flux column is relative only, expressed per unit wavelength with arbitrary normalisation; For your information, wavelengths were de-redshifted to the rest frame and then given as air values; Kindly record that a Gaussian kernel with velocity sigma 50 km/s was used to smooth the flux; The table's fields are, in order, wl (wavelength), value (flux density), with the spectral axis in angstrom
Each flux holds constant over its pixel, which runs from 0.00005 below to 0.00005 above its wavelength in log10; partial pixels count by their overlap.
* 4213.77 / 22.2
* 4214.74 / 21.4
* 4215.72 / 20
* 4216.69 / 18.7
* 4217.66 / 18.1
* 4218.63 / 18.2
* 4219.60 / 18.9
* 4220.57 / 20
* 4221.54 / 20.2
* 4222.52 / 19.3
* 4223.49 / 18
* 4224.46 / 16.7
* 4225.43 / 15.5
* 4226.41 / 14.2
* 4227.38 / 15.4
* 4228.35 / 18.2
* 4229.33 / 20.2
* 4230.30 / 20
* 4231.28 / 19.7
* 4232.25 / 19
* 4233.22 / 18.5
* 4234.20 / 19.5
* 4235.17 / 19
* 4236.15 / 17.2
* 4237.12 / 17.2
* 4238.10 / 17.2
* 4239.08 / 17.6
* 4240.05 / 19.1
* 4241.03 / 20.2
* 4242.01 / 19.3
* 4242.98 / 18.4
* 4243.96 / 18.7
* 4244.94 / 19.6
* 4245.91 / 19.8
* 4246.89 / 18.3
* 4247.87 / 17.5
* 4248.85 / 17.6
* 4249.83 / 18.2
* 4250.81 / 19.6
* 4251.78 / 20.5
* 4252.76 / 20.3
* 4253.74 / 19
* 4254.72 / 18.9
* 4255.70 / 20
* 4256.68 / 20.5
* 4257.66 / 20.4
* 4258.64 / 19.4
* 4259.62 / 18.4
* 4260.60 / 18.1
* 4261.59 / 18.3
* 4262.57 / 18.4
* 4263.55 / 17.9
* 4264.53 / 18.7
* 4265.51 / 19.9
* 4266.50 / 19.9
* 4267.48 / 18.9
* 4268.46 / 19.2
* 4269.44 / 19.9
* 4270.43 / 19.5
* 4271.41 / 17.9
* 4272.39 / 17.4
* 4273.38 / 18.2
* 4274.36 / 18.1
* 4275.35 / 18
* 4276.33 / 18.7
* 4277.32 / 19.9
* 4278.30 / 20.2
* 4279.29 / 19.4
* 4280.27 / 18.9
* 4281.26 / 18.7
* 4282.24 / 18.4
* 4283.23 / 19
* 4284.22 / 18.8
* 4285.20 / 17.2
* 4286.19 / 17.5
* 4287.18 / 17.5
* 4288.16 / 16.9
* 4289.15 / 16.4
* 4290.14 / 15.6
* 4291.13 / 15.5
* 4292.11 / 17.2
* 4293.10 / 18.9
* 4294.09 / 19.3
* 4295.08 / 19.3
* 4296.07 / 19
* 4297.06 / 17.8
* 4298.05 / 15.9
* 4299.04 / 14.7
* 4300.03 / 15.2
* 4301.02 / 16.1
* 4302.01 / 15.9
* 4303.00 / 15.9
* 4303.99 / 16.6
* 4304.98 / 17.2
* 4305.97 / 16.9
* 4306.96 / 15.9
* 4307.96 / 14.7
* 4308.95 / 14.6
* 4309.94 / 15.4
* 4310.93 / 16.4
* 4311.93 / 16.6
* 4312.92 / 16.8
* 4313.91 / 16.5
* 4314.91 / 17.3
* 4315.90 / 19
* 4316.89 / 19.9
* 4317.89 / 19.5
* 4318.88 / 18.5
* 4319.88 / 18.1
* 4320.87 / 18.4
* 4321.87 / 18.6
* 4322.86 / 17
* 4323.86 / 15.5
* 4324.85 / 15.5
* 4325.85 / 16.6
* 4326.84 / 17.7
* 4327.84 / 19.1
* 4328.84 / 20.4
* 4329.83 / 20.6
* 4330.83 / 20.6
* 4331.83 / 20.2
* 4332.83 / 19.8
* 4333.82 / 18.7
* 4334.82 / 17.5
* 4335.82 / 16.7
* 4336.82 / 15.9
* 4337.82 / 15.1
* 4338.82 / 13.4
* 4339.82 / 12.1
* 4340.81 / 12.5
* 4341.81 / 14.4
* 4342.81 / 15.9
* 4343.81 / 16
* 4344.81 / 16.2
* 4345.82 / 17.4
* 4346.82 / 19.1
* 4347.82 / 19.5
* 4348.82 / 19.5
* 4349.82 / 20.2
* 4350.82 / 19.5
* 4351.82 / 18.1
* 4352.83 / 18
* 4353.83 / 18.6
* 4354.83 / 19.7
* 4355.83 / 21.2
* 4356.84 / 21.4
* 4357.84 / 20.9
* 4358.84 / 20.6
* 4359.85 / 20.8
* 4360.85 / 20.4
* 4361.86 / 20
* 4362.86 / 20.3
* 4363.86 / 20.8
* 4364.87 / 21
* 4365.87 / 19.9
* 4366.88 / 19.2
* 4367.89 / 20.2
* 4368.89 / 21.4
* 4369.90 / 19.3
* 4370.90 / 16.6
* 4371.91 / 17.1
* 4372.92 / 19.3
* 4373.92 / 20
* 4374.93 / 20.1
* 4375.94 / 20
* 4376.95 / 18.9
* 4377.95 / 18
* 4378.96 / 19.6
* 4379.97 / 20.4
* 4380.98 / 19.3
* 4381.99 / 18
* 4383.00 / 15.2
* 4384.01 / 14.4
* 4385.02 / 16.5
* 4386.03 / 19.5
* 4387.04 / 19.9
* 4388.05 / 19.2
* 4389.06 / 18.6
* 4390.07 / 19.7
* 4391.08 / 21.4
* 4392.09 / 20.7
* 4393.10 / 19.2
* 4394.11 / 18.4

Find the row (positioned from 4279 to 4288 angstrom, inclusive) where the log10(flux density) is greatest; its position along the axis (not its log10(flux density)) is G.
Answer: 4279.29 angstrom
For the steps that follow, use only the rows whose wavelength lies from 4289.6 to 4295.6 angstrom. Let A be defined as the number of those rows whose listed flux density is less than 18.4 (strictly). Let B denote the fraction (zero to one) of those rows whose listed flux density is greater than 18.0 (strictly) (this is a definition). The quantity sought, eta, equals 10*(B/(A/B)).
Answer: 0.8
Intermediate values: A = 3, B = 0.50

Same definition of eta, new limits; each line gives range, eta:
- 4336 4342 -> 0.0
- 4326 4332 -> 6.9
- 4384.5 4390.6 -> 6.9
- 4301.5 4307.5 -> 0.0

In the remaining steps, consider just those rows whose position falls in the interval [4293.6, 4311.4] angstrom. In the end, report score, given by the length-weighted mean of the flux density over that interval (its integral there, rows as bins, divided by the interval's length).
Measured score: 16.5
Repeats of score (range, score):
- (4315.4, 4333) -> 18.6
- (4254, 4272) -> 19.1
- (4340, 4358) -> 18.1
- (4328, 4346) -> 16.9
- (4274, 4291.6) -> 18.0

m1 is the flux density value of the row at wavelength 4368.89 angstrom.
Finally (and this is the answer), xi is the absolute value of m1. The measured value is 21.4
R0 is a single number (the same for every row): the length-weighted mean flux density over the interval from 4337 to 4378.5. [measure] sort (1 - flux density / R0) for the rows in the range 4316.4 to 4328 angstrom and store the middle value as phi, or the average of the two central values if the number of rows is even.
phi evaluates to 0.018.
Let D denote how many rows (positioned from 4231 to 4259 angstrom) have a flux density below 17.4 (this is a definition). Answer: 3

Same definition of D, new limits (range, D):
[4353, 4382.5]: 2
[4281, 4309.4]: 18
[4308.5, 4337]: 13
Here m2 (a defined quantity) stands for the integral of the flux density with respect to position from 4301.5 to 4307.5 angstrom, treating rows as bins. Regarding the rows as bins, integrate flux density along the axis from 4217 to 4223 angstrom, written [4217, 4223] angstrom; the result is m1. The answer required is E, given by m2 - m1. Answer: -16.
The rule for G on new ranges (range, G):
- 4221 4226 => 4221.54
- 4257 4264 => 4257.66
